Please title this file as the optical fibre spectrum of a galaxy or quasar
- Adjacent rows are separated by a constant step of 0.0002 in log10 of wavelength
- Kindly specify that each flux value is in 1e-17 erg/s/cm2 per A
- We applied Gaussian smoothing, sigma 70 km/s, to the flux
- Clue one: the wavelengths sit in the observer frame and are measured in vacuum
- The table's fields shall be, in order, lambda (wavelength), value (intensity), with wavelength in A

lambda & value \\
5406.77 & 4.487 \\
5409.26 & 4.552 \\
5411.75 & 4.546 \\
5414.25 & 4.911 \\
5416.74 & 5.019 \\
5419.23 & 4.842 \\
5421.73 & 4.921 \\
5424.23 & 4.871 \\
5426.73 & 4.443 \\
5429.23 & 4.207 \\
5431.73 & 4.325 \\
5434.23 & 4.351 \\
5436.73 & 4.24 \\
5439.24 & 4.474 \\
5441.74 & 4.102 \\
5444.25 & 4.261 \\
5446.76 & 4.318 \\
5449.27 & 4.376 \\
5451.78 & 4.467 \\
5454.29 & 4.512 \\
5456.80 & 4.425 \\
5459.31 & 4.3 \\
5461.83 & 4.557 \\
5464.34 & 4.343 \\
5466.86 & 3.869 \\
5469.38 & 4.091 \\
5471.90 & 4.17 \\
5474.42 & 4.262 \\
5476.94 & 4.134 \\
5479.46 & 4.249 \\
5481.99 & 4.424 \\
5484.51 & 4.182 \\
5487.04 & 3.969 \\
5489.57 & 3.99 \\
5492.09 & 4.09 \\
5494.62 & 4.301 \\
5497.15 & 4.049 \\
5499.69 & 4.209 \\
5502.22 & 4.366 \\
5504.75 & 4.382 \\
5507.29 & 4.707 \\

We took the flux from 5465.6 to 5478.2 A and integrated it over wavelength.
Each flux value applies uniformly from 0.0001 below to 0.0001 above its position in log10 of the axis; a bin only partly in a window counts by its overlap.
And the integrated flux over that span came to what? 51.7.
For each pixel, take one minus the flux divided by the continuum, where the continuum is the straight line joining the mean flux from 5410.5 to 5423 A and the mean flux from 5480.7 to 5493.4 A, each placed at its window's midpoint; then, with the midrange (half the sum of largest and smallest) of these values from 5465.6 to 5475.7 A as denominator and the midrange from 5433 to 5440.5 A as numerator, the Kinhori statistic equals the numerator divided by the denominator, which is 1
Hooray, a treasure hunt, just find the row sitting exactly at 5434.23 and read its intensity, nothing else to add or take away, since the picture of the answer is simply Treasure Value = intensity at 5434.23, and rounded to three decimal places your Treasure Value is 4.351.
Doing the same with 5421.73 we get 4.921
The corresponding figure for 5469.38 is 4.091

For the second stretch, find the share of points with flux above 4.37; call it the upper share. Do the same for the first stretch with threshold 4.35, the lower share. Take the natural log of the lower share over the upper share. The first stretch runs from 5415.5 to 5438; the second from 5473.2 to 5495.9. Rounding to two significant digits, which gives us 1.8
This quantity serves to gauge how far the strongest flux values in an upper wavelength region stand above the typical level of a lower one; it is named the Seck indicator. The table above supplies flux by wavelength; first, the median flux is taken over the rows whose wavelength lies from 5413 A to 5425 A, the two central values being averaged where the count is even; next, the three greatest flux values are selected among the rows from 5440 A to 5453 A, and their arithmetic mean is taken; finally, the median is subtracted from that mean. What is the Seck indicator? -0.52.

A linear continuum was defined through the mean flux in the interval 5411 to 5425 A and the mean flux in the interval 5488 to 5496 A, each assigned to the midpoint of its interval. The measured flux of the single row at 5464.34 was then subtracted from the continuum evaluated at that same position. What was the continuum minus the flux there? 0.1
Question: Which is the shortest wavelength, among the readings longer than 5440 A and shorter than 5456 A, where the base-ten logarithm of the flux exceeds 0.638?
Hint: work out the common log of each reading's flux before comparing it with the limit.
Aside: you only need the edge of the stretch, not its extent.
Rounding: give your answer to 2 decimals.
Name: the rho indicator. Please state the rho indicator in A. 5449.27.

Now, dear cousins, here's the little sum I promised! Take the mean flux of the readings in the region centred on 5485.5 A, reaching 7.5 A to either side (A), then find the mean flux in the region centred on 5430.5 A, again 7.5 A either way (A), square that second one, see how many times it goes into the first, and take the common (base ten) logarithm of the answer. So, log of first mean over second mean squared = -0.670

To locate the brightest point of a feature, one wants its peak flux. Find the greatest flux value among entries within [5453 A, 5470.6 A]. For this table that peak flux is 4.557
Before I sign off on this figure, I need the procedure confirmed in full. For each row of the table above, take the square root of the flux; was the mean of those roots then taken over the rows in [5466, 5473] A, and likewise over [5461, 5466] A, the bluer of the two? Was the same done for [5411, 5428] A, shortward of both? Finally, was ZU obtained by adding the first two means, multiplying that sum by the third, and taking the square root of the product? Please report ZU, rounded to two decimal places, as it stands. 3.00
